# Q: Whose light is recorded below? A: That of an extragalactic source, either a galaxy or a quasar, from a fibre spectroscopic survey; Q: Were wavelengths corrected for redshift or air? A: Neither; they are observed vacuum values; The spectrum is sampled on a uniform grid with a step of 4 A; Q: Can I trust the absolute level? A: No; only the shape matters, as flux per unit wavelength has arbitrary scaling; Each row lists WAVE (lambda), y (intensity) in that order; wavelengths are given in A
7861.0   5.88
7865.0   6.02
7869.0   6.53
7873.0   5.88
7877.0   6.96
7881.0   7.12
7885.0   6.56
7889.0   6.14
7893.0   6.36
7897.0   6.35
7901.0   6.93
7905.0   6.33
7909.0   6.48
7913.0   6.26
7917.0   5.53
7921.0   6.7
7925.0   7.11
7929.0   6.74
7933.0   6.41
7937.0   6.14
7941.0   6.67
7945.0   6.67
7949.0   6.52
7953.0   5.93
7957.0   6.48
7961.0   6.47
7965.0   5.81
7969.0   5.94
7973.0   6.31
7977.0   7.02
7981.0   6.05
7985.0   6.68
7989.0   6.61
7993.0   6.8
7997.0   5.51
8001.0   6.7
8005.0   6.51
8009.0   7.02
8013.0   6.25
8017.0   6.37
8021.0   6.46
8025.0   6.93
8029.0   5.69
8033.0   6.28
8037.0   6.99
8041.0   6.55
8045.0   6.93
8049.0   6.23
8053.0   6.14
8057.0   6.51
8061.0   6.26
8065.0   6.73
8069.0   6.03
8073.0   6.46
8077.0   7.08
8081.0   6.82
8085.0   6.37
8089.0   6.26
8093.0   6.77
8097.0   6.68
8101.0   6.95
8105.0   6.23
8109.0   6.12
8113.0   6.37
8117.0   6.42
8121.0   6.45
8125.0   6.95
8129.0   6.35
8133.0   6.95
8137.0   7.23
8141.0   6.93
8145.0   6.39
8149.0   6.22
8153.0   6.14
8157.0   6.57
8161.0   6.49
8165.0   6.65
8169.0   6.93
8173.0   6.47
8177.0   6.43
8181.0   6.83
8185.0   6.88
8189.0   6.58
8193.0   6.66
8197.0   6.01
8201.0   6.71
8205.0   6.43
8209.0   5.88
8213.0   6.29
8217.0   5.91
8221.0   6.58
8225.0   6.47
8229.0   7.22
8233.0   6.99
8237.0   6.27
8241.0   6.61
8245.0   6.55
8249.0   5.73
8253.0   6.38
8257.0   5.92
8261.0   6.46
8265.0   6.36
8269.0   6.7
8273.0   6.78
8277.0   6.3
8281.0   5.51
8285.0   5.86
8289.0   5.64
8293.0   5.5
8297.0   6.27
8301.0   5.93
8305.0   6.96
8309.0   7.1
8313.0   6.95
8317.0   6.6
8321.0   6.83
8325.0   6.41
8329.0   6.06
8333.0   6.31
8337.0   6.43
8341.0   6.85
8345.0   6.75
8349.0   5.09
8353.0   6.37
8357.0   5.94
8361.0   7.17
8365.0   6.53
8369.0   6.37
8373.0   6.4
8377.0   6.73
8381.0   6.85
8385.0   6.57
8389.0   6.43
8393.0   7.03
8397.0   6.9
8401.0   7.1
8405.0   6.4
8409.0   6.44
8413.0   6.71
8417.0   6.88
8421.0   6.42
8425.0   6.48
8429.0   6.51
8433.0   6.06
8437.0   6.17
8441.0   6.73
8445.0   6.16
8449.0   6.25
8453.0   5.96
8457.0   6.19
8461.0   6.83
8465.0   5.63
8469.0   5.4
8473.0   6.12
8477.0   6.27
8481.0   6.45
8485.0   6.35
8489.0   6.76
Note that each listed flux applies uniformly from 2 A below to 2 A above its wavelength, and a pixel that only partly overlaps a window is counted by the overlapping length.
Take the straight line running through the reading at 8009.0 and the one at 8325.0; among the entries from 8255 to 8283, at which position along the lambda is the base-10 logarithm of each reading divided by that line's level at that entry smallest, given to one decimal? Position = 8281.0 A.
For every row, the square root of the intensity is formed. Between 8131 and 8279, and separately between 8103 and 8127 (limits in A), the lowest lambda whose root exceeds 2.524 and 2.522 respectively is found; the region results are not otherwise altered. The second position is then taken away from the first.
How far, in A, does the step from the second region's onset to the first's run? 20 A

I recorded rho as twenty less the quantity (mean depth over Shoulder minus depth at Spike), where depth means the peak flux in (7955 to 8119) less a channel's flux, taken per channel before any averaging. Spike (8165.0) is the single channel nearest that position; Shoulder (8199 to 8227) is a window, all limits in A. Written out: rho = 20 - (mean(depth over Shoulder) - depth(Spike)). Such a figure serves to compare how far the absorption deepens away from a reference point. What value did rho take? 19.7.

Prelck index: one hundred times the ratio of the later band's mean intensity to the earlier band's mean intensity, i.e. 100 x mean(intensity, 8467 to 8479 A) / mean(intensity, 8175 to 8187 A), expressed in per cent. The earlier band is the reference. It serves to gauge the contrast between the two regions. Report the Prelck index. 88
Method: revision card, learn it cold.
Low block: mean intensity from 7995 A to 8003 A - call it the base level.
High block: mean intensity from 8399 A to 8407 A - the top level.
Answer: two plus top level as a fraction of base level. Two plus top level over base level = 3.11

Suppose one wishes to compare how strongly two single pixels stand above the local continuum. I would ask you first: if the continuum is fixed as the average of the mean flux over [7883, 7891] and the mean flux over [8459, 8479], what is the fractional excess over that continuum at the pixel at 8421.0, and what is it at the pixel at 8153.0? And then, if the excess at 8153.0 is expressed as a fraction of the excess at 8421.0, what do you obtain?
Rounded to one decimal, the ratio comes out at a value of -0.3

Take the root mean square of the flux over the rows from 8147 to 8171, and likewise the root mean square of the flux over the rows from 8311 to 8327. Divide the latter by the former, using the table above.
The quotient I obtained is 1.03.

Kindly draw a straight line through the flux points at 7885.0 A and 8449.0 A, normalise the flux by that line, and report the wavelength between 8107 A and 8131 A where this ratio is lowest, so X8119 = 8109.0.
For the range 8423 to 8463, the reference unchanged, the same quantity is 8453.0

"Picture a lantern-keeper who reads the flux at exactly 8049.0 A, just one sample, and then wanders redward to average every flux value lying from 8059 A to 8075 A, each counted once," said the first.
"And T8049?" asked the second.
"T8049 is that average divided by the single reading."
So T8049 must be 1.02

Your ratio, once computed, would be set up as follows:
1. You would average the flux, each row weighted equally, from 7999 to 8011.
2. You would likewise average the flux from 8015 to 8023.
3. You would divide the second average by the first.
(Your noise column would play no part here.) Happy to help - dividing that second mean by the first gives 0.95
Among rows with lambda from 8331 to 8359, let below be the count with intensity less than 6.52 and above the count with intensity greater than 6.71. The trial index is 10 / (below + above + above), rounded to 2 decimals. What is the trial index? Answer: 1.11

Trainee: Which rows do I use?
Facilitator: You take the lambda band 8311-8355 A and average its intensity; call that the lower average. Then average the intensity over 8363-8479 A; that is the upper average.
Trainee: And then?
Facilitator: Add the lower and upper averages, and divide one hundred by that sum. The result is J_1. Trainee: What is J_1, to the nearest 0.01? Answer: 7.78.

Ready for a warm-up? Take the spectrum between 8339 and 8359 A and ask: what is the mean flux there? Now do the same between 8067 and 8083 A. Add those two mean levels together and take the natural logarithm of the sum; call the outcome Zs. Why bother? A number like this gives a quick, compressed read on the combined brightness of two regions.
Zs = 2.55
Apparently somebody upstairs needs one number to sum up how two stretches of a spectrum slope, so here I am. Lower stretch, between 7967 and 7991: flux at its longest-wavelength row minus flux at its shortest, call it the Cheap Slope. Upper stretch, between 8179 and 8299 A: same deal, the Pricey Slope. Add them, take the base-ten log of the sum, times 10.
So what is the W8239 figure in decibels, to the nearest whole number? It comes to -10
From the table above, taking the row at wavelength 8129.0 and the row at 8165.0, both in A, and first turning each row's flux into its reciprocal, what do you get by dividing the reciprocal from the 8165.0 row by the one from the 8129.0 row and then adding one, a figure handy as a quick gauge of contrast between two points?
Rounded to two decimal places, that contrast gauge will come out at 1.95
